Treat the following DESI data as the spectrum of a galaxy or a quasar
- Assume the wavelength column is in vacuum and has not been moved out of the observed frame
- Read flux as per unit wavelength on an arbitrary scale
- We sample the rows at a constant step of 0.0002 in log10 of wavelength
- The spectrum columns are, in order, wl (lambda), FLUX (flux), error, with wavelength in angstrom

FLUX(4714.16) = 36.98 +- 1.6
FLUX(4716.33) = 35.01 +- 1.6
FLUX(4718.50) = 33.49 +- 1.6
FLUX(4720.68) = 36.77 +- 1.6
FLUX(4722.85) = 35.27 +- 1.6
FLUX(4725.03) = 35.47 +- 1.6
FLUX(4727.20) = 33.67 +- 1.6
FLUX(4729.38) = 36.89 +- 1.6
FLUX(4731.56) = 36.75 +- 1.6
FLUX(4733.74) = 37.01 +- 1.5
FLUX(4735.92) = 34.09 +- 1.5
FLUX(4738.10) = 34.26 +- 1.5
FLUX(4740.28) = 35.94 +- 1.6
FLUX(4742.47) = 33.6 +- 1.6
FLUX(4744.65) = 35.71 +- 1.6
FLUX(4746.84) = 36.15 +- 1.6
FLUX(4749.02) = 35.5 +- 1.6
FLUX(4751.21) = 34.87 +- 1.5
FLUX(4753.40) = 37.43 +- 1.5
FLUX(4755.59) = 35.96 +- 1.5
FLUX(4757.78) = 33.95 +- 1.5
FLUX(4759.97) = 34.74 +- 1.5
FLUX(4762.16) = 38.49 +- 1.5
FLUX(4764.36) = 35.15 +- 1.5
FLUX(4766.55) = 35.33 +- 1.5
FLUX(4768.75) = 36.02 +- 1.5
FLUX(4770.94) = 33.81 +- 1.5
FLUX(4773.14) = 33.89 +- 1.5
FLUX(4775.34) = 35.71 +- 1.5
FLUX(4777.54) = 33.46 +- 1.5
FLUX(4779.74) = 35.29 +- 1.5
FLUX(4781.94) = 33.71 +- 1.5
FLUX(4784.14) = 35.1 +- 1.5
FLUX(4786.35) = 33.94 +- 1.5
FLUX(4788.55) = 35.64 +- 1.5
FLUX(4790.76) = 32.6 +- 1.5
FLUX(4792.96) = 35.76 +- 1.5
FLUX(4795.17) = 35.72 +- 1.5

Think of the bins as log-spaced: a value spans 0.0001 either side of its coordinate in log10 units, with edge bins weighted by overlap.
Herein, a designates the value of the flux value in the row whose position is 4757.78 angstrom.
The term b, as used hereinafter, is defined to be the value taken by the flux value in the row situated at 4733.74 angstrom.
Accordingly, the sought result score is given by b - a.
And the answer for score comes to 3.1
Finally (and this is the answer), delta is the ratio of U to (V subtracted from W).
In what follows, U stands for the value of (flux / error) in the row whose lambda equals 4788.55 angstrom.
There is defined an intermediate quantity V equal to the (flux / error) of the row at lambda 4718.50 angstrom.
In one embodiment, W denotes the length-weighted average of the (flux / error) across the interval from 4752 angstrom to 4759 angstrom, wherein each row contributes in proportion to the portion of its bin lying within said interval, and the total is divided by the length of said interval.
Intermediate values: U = 23.8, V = 20.9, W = 23.81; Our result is 8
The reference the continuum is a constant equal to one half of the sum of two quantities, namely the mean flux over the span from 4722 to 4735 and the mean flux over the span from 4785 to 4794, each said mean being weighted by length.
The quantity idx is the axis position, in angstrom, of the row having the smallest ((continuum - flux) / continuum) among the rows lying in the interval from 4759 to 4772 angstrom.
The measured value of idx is 4762.16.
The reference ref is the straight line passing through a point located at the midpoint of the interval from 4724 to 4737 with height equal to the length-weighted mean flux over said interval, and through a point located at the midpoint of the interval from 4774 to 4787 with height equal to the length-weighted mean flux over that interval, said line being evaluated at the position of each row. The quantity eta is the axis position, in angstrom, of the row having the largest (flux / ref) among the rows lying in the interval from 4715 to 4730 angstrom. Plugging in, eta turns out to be 4729.38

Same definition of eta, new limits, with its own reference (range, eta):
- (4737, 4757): 4753.40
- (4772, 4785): 4775.34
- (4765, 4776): 4768.75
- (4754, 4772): 4762.16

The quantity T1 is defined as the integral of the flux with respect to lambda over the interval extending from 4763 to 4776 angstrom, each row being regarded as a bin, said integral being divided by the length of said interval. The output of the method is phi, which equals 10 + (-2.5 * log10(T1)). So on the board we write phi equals 6.14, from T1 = 35.0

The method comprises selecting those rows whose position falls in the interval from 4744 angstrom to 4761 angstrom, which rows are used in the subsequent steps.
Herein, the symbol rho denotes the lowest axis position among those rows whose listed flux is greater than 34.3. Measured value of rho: 4744.65 angstrom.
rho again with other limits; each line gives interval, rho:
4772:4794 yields 4775.34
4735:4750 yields 4740.28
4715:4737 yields 4716.33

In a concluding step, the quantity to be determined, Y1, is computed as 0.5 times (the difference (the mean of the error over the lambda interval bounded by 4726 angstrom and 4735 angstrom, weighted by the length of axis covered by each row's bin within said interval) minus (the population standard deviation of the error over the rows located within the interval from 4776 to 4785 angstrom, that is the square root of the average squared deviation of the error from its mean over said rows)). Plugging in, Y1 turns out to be 0.787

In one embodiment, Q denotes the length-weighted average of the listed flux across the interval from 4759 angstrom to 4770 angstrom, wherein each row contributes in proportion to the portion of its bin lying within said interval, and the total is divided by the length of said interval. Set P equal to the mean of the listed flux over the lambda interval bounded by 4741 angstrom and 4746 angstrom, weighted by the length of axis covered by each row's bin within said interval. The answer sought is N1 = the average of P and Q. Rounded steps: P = 34.8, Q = 35.9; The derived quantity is 35.4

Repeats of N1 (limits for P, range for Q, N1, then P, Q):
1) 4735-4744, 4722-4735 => 35.2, 34.5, 35.8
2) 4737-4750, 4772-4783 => 34.8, 35.2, 34.4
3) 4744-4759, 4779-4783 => 35.0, 35.6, 34.5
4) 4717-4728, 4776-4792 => 34.6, 35.0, 34.3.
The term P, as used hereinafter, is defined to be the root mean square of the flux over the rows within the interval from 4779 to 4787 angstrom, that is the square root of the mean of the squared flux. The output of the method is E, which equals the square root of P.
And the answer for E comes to 5.88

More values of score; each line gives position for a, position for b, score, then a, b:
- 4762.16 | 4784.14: -3.4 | 38.49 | 35.1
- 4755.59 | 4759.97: -1.2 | 35.96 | 34.74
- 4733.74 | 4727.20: -3.3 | 37.01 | 33.67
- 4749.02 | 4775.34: 0.2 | 35.5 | 35.71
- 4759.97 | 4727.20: -1.1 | 34.74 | 33.67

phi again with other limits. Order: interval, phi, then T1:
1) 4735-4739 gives 6.17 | 34.2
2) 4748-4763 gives 6.12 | 35.8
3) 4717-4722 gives 6.14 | 35.1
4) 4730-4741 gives 6.12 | 35.7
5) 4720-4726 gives 6.12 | 35.8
